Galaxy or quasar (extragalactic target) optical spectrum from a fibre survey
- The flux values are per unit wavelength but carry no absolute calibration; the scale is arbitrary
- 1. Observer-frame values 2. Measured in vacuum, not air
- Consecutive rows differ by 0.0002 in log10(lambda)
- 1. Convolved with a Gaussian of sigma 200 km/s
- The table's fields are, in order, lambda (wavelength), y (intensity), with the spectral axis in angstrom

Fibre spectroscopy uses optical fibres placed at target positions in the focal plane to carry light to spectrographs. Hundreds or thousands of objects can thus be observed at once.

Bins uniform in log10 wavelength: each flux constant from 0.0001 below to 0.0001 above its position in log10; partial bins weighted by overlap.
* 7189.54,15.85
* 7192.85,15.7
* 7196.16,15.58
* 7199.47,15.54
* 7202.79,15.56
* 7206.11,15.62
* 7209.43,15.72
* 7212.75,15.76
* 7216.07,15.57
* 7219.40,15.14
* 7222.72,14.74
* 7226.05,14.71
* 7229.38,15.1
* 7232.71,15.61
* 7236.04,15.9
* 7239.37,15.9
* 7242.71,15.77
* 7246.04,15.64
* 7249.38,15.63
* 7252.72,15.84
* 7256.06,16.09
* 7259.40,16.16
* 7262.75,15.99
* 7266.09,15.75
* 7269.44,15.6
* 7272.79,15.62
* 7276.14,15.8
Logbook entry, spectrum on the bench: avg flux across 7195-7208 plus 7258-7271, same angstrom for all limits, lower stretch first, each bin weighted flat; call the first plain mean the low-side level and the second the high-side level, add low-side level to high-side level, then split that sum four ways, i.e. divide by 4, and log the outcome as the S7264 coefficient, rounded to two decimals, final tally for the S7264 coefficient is 7.86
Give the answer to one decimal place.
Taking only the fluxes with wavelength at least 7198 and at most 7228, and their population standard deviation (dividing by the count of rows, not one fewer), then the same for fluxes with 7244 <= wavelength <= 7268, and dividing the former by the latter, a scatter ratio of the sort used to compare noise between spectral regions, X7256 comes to 1.9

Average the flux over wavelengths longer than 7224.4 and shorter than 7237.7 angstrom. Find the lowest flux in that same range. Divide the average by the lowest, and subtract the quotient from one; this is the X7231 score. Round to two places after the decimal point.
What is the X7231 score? -0.04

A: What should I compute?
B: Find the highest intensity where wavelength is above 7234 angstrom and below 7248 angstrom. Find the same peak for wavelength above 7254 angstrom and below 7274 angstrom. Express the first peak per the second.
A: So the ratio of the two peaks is 0.984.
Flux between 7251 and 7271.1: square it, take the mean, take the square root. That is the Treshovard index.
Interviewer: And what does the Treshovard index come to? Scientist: 15.9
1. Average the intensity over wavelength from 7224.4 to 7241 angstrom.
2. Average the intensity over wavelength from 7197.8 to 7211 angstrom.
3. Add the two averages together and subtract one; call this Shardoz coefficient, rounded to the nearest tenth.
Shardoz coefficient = 30.1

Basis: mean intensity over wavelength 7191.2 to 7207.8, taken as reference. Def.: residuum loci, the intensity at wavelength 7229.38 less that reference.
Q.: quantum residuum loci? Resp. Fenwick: -0.50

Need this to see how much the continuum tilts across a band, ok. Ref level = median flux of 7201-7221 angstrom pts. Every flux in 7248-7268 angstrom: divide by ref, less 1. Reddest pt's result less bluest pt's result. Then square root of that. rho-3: 0.088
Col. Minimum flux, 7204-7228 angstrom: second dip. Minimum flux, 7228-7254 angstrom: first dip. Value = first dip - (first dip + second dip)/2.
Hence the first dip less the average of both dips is 0.2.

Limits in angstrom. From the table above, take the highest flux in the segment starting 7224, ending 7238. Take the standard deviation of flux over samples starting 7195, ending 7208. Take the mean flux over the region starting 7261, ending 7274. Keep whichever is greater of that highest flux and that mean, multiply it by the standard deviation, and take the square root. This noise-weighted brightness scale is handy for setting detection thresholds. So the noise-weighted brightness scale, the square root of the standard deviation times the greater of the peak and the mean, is 0.7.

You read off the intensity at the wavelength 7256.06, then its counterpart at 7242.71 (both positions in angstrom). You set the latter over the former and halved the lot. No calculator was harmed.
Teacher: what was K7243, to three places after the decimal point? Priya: 0.490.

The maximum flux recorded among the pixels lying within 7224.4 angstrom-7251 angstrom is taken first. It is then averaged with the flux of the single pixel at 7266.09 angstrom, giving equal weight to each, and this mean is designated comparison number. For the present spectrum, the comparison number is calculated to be 15.8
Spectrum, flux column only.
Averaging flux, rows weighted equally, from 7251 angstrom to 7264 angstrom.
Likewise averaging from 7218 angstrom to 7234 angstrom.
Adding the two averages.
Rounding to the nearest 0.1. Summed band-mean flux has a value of 31.1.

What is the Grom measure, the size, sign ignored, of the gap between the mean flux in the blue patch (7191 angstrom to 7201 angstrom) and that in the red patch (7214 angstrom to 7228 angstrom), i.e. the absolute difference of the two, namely 0.57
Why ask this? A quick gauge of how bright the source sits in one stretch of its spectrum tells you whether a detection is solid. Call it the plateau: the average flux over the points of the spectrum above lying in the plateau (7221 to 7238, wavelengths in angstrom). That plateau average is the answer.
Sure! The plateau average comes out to 15.2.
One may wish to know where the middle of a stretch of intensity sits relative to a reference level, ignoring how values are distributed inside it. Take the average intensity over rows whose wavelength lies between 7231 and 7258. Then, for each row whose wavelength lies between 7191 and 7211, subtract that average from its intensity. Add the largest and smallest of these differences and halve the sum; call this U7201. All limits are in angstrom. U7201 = -0.17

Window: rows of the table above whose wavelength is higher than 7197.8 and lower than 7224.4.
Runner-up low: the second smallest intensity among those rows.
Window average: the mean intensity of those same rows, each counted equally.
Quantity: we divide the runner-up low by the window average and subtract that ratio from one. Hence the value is 0.020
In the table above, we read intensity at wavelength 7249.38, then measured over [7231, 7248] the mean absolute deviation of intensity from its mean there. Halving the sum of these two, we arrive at 7.87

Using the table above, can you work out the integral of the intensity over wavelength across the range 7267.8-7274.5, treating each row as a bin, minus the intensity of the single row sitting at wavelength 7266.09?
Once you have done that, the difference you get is 88.8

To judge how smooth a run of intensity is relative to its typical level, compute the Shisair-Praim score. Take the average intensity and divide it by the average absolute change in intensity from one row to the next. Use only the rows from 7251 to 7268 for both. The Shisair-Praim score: 87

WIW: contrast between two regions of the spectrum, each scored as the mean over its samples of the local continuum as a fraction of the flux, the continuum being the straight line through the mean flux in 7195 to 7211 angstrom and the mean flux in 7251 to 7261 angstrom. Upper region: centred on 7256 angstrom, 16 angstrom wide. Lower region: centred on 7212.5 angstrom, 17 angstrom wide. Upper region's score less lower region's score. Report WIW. -0.002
